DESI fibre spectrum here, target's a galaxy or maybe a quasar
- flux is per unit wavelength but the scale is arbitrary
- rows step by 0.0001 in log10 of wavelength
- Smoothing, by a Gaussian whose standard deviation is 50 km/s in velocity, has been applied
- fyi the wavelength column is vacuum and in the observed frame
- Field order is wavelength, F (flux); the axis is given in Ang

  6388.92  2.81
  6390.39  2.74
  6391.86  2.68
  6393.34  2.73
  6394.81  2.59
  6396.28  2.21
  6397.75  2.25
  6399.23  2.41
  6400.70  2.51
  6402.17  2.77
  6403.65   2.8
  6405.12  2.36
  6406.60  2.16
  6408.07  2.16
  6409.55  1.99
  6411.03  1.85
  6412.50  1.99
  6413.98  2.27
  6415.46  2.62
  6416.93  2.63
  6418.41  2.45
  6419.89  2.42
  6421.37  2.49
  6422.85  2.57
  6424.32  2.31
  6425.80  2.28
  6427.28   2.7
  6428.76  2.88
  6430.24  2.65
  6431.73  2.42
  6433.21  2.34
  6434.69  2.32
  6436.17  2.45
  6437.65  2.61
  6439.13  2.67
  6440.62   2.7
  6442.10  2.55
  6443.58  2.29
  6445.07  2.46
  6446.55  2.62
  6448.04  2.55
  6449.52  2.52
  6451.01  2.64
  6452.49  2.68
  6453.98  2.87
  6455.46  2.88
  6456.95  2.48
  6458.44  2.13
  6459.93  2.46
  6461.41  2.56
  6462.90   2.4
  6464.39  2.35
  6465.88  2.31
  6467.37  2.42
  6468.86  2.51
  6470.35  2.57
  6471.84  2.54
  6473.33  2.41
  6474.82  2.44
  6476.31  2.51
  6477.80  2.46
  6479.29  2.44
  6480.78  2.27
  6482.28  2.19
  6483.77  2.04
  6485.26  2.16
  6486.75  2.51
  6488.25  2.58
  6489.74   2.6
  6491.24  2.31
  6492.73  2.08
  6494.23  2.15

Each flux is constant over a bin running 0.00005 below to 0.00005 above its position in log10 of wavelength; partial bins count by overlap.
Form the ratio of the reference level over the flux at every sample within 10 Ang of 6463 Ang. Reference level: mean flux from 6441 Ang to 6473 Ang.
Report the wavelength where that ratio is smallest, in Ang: 6455.46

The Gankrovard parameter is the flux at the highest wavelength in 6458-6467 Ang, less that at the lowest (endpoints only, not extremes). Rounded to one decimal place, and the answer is 0.2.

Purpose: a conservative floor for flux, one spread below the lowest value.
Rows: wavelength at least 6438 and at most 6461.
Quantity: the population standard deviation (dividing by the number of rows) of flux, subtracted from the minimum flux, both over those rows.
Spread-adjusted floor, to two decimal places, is 1.94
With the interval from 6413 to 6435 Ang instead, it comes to 2.10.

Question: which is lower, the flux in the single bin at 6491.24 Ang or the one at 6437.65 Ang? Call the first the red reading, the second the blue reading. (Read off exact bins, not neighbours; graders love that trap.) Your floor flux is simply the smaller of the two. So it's 2.31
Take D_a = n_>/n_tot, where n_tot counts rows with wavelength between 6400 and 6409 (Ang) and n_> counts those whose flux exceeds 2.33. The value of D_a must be 0.67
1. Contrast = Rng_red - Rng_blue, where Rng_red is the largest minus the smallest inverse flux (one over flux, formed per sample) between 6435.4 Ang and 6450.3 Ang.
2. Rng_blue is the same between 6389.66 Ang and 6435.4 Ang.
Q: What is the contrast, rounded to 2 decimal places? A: -0.13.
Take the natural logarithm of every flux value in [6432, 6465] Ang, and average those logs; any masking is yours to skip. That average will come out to 0.92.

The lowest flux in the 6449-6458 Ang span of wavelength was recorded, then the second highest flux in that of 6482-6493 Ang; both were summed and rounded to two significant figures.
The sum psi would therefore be 5.1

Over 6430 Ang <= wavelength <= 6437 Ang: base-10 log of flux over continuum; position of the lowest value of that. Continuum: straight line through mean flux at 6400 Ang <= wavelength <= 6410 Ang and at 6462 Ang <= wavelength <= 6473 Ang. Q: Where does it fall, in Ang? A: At 6434.69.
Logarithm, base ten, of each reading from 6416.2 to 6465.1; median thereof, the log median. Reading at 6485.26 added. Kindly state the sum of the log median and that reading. 2.56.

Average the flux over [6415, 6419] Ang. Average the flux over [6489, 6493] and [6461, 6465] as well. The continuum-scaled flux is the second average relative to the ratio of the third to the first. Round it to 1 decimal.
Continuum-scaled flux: 2.5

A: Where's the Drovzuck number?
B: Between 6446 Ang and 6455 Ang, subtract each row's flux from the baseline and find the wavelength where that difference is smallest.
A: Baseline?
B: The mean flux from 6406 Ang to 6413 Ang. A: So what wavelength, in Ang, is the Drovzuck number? 6453.98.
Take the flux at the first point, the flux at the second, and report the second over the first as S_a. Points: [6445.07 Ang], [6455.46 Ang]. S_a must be 1.17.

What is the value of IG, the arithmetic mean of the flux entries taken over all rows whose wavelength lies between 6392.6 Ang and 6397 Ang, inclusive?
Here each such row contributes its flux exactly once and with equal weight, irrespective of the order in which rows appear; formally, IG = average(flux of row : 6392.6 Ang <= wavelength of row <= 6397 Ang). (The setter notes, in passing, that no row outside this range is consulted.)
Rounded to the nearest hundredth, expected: 2.51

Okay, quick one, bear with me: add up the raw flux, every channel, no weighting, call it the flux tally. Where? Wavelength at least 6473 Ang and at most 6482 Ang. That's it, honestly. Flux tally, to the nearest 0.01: 14.53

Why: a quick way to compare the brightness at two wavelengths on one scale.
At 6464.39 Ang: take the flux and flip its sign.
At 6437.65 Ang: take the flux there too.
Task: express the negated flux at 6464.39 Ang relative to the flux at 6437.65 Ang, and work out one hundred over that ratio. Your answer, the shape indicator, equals -111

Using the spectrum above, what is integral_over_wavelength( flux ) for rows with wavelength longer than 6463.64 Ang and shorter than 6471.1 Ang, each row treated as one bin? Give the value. 18.1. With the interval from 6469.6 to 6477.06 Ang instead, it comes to 18.6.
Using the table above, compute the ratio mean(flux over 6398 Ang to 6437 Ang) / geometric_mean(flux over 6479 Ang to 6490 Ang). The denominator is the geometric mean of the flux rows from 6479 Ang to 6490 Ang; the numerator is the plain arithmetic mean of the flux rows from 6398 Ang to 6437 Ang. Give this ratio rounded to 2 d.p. 1.03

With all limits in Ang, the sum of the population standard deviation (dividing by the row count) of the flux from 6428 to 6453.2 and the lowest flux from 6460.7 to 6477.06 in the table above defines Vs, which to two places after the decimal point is 2.46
